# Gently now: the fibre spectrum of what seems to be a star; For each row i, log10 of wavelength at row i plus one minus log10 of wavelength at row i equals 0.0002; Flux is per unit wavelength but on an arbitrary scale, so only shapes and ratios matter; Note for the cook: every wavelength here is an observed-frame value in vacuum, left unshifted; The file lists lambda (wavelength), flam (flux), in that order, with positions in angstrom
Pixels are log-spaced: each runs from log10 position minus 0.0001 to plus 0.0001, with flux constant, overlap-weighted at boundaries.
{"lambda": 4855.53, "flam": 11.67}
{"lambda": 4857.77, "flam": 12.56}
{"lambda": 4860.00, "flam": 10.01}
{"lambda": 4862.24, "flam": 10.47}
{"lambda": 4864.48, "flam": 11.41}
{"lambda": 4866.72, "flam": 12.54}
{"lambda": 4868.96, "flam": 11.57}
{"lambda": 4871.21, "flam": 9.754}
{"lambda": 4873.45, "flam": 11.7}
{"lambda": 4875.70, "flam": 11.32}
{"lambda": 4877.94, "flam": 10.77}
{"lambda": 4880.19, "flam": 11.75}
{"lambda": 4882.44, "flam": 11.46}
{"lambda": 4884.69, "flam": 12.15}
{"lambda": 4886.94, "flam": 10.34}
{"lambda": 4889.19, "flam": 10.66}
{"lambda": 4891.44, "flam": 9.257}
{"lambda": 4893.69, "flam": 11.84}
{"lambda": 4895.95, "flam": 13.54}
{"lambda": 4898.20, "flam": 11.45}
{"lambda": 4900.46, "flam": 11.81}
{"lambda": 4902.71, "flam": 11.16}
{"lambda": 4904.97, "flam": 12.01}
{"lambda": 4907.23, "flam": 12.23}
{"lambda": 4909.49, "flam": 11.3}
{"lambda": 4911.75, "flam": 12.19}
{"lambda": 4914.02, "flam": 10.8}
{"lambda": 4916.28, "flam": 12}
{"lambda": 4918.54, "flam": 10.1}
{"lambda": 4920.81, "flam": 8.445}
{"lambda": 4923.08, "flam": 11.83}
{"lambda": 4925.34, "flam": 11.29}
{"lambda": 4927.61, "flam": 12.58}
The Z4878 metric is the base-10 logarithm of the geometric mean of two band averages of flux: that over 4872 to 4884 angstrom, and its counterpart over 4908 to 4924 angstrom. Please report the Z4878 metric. 1.048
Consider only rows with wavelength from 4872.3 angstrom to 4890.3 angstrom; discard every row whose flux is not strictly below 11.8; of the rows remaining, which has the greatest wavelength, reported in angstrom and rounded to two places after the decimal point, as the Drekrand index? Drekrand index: 4889.19 angstrom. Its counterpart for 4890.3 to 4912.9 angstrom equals 4909.49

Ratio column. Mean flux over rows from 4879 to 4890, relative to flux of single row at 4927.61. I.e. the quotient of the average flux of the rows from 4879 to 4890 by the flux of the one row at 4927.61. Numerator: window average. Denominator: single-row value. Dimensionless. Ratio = 0.90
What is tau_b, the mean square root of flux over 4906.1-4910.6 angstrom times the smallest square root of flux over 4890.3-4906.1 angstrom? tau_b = 10.4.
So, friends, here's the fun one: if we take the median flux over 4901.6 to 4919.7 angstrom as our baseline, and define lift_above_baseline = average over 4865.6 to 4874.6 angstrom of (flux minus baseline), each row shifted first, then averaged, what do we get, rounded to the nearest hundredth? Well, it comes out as -0.26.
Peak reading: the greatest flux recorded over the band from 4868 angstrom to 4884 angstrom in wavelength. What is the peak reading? 11.75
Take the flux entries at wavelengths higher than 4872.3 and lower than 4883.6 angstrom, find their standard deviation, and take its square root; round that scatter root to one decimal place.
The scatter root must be 0.6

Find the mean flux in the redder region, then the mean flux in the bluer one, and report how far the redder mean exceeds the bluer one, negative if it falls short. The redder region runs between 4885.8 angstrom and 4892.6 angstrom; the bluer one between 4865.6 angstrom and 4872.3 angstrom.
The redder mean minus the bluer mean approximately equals -1.2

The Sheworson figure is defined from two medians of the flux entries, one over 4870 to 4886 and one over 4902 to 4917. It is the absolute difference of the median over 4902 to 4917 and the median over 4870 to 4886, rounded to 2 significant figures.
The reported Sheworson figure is 0.54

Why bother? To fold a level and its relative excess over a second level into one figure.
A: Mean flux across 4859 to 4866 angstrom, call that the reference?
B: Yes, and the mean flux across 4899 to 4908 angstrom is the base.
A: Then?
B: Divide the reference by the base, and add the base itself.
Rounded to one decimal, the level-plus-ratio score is 12.7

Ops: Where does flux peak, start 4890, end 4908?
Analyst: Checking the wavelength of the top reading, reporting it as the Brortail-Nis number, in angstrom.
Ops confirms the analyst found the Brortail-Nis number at 4895.95 angstrom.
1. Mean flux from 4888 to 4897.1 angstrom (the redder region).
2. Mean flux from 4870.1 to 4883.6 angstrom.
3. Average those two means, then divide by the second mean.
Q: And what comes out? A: 1.01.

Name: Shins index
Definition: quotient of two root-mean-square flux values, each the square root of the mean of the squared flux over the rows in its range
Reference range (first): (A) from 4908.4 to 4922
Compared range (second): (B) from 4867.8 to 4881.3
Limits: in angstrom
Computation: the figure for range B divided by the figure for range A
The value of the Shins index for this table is 1.03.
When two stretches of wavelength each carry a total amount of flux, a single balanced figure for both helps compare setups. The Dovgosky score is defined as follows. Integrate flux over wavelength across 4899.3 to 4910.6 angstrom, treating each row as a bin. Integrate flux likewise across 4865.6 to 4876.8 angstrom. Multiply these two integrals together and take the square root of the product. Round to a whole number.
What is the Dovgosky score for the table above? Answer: 130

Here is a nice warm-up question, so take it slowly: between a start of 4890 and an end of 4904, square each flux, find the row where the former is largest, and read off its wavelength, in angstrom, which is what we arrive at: 4895.95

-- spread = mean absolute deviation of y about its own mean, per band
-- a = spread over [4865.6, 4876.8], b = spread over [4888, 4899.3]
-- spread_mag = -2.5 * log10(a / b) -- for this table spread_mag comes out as 0.55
